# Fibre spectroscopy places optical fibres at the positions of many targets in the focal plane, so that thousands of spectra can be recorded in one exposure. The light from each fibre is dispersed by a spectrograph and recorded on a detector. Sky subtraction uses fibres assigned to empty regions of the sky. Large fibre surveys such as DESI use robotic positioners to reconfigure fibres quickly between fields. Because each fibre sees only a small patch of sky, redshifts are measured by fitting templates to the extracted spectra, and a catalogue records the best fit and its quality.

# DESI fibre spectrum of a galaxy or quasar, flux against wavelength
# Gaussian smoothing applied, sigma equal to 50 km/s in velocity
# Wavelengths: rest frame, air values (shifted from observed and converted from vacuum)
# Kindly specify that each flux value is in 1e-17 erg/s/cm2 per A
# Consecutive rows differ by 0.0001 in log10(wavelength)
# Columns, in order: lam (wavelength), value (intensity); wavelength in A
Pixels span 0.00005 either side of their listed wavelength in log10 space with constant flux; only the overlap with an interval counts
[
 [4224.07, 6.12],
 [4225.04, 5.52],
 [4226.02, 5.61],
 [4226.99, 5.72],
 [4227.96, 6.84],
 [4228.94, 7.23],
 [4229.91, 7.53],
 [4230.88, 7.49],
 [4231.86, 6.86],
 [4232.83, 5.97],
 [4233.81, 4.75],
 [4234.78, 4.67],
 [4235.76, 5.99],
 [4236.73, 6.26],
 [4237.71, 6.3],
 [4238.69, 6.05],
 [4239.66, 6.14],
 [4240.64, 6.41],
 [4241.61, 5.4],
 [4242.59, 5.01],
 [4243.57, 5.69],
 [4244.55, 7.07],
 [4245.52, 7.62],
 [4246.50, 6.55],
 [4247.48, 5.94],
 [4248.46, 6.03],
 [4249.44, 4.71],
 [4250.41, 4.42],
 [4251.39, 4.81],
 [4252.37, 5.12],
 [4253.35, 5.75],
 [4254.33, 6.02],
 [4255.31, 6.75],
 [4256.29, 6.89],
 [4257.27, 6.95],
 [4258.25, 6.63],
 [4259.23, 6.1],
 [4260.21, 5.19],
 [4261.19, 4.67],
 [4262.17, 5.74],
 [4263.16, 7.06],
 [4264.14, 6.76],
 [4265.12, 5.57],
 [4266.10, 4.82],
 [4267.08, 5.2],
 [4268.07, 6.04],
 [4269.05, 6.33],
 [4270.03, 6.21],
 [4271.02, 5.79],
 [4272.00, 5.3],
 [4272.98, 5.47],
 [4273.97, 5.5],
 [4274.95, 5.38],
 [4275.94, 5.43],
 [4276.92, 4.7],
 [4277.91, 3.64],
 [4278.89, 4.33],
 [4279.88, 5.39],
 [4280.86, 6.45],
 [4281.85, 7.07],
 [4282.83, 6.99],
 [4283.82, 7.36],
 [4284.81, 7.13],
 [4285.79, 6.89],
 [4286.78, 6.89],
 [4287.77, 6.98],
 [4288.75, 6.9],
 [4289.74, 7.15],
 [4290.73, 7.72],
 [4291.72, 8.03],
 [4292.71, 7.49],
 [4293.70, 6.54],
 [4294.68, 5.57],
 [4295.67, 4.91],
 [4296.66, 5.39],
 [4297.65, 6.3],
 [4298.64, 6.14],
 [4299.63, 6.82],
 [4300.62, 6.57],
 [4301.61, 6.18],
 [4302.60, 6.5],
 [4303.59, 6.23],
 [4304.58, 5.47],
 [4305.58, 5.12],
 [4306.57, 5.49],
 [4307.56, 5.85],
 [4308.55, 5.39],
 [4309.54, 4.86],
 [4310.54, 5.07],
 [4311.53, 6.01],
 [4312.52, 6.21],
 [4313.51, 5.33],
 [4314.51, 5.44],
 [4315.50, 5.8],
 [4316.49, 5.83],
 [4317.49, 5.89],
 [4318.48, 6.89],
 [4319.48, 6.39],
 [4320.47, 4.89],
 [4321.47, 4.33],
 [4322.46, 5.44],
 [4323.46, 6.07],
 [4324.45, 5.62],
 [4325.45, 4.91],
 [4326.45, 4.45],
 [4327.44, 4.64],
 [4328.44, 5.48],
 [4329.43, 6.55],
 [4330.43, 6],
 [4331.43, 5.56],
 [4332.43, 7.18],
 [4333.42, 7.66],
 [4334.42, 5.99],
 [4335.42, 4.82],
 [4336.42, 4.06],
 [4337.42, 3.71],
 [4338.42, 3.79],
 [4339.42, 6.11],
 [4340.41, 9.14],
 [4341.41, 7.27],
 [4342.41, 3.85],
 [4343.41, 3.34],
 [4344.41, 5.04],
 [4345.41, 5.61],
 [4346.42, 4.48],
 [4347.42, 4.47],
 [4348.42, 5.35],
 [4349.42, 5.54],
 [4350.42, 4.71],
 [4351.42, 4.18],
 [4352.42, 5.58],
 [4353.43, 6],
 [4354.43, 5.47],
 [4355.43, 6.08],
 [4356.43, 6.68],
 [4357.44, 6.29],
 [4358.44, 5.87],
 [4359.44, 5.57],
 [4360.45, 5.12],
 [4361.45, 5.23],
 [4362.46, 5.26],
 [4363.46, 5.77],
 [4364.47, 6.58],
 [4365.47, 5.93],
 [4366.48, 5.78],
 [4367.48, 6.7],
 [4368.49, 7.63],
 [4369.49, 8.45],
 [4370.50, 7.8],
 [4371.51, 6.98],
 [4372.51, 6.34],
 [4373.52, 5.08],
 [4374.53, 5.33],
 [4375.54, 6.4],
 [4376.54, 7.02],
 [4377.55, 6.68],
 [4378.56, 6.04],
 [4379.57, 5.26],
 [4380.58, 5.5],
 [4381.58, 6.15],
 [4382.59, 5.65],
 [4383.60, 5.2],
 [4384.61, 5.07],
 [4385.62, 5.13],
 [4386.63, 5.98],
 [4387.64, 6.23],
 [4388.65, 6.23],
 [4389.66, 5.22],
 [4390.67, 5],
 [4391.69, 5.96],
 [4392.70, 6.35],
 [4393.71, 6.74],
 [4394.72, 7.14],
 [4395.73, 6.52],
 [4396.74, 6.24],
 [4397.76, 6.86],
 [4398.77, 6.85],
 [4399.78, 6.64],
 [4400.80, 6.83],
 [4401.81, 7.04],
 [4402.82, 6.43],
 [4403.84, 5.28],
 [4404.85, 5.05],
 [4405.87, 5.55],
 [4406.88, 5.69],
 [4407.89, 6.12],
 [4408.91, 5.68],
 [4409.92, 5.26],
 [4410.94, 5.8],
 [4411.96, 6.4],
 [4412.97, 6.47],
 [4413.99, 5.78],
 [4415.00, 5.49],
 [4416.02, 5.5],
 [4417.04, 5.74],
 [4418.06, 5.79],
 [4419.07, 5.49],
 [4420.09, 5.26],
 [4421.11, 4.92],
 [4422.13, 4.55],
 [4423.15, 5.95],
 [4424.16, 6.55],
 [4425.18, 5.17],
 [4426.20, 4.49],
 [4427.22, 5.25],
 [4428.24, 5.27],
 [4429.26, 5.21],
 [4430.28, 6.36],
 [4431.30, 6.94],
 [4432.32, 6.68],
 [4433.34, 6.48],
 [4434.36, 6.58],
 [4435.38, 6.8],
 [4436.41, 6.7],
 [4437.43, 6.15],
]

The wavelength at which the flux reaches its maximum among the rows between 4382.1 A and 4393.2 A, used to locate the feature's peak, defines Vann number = 4392.70 A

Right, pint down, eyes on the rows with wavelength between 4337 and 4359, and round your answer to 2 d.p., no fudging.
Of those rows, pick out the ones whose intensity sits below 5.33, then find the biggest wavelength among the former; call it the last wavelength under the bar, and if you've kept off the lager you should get 4351.42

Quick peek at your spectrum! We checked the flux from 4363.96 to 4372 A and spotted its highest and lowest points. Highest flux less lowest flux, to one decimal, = 2.7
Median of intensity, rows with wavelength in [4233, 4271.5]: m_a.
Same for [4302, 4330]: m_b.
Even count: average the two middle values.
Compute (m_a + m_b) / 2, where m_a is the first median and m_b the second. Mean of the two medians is 5.75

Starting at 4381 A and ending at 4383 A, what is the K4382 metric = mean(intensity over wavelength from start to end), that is 5.9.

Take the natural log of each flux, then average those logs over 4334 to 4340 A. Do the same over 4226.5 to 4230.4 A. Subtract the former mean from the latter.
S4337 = 0.38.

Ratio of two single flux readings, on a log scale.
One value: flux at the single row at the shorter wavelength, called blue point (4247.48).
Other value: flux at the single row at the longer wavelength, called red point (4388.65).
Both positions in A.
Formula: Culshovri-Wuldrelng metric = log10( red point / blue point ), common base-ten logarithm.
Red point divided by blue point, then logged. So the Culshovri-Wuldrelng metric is 0.02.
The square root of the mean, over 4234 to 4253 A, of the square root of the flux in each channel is 1.55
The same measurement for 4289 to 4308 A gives 1.58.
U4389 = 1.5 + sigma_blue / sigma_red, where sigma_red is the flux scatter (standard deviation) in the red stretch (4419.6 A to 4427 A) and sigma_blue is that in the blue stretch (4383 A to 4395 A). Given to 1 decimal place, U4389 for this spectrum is 2.5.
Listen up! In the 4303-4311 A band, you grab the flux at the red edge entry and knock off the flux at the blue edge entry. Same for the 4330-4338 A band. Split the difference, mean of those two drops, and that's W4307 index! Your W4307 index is -1.7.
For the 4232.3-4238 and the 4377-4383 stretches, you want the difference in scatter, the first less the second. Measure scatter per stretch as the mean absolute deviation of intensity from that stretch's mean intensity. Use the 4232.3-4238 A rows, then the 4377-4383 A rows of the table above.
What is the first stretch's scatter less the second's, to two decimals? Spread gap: 0.22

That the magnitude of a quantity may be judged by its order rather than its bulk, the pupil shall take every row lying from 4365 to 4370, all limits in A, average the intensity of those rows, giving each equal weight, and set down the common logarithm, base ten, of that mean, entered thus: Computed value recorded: 0.839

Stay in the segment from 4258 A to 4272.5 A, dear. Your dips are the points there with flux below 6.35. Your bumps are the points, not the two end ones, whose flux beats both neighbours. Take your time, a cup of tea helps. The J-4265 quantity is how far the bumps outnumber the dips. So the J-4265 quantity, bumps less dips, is -10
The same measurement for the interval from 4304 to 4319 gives -12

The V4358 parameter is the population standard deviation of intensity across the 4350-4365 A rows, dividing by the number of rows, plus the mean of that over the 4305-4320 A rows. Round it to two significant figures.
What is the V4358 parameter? 6.4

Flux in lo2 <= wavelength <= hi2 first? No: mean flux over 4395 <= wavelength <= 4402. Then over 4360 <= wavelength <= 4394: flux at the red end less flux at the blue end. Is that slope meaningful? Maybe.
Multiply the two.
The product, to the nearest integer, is 11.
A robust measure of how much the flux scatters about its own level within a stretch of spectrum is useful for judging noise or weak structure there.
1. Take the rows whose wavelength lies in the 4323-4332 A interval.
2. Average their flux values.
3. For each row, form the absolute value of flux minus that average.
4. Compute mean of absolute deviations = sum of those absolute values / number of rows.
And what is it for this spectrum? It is 0.54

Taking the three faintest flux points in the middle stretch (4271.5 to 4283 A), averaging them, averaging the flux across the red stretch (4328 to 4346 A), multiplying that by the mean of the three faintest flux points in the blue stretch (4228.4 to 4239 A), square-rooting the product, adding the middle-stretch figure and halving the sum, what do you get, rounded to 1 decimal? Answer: 4.8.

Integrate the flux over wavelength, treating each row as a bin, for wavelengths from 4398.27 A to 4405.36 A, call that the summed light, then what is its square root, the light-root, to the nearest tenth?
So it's 6.7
